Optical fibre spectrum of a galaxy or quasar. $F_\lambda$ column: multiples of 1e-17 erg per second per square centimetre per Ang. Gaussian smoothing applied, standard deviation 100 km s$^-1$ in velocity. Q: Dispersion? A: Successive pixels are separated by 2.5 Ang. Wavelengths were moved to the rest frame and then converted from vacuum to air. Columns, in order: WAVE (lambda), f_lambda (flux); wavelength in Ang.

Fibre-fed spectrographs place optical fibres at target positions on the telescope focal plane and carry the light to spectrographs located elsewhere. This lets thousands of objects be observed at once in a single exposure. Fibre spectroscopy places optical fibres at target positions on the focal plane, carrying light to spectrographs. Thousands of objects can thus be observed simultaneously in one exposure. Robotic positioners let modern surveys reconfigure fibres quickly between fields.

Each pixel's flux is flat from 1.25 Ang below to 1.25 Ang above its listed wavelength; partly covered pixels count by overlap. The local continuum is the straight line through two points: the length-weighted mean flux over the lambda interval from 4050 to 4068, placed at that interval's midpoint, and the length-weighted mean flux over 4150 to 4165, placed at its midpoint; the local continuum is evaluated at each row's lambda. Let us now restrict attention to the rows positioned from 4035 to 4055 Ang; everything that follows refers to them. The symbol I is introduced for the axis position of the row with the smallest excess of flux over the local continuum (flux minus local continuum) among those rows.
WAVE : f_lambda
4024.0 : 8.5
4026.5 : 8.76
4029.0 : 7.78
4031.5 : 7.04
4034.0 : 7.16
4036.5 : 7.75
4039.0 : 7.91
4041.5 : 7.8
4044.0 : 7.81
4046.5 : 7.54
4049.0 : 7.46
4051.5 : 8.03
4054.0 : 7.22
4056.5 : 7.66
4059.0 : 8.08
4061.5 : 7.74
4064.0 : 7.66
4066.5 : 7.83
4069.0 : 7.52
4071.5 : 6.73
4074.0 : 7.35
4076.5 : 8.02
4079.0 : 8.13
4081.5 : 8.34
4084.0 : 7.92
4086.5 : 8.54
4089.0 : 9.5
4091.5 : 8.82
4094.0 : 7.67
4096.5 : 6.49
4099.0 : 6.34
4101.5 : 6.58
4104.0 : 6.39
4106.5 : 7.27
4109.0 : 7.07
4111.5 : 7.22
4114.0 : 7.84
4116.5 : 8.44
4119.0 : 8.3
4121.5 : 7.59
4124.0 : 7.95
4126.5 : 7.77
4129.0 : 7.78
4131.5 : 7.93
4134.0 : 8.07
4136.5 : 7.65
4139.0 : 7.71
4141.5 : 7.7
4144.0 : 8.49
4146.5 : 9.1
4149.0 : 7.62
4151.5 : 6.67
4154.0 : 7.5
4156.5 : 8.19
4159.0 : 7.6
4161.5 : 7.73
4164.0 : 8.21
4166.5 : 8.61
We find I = 4054.0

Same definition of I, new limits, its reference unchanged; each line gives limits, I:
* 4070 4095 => 4071.5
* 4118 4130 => 4121.5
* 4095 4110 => 4099.0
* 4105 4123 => 4109.0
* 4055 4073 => 4071.5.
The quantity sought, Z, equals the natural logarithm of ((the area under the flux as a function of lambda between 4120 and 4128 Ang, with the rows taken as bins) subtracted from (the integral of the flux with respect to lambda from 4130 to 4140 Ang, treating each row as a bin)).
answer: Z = 2.8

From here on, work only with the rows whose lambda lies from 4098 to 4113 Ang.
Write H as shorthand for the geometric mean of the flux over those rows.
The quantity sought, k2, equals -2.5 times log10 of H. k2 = -2.08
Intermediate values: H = 6.80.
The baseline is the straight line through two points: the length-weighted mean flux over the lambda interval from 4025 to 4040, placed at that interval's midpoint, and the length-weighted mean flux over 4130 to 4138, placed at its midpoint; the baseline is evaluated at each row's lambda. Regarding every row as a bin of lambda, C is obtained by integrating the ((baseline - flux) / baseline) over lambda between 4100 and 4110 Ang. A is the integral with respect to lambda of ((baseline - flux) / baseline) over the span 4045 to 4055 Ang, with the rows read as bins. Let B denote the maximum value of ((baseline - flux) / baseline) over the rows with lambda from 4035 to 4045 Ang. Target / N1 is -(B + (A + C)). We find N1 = -1.6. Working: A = 0.24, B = 0.00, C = 1.3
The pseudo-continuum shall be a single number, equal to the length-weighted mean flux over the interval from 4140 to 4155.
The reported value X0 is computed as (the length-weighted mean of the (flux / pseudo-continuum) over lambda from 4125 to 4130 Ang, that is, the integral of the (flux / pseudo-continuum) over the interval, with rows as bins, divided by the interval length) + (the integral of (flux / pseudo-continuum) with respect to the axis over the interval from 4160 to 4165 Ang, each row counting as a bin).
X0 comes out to 6.05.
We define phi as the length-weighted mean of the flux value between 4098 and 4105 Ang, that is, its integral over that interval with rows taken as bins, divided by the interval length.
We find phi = 6.4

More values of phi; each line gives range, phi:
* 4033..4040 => 7.6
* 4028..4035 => 7.3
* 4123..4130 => 7.8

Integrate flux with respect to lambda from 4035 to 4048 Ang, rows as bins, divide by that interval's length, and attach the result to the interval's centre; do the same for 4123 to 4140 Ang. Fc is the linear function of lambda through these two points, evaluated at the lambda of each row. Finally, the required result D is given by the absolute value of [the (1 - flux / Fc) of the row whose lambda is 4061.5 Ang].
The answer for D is 0.00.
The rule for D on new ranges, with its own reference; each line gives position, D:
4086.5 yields 0.10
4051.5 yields 0.04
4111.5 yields 0.08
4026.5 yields 0.13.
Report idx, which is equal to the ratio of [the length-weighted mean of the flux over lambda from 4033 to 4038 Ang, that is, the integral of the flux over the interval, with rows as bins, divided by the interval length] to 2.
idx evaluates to 3.75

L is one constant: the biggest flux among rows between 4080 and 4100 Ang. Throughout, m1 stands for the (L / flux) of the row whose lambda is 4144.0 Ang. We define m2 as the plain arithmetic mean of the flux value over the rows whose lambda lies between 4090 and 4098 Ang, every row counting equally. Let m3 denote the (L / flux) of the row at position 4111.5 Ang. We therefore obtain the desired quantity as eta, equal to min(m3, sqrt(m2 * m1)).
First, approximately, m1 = 1.12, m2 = 7.66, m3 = 1.32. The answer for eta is 1.32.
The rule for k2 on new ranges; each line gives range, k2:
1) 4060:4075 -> -2.18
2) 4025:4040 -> -2.22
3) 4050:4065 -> -2.22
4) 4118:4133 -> -2.24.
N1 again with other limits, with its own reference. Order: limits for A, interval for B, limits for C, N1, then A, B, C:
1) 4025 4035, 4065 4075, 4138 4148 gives 0.3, 0.03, 0.14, -0.5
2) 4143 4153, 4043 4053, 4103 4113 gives -1.0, -0.07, 0.04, 1.0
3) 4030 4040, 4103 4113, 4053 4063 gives -0.7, 0.37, 0.18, 0.1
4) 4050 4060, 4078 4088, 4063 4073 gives -0.5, 0.05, -0.01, 0.5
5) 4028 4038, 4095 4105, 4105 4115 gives -1.3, 0.40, 0.19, 0.7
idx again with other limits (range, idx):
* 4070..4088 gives 3.94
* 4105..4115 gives 3.66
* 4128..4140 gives 3.92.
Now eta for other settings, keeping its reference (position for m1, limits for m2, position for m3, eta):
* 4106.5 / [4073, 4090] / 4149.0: 1.25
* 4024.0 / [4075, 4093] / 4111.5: 1.32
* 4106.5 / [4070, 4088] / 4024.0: 1.12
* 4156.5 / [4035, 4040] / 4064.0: 1.24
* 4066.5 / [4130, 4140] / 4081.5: 1.14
